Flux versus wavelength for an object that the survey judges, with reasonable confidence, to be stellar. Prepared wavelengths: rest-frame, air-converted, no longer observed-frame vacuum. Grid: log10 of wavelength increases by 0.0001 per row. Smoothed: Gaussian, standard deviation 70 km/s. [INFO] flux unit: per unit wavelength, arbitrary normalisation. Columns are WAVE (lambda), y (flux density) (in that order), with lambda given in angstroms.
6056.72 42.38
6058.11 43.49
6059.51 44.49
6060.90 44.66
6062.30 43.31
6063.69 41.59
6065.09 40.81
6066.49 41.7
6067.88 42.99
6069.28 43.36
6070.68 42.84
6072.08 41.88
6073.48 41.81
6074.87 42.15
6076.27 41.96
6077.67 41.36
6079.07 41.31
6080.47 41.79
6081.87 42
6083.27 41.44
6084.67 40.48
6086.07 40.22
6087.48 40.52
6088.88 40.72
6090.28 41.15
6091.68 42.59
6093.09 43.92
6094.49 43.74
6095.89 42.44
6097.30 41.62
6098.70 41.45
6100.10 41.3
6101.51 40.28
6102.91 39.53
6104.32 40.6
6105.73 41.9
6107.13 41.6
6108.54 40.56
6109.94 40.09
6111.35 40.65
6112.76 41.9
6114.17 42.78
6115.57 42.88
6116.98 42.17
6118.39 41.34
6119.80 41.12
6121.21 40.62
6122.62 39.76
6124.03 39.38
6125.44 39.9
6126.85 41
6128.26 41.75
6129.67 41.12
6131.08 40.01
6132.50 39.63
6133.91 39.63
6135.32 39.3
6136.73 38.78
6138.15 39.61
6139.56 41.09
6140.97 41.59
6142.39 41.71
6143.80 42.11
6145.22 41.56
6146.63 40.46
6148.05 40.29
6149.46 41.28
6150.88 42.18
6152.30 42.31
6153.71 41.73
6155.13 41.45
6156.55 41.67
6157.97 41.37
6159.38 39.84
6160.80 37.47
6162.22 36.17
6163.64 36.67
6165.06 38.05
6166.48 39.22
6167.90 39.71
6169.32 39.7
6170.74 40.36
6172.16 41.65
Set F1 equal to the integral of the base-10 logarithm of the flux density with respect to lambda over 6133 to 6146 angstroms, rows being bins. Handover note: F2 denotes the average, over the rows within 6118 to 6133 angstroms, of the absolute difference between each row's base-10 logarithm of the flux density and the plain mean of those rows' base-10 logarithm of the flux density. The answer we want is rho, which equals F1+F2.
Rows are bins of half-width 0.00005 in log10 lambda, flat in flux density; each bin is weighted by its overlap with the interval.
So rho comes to 21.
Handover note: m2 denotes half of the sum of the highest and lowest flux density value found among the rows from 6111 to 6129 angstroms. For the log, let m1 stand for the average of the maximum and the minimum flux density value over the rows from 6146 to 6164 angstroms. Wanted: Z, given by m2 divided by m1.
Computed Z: 1.05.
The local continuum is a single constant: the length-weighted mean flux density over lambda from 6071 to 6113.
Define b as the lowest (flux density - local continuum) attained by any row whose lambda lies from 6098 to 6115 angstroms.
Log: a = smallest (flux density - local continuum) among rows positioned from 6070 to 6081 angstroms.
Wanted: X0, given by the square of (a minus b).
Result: 3.2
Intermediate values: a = -0.1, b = -1.91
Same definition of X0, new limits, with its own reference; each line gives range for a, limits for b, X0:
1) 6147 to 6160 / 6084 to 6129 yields 0.2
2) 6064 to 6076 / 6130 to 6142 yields 4.1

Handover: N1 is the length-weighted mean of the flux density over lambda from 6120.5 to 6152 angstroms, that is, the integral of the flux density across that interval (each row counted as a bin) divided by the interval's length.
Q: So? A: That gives 40.6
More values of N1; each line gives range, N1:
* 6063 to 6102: 41.8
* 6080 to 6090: 41.0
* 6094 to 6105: 41.3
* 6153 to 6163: 39.9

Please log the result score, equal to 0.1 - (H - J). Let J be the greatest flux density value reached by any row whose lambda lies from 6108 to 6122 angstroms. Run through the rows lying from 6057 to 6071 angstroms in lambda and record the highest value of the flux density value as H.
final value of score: -1.7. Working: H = 44.66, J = 42.88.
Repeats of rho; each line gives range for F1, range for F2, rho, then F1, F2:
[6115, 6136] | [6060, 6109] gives 34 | 34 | 0.0090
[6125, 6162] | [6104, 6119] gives 60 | 60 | 0.0081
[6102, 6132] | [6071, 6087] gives 48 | 48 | 0.0051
